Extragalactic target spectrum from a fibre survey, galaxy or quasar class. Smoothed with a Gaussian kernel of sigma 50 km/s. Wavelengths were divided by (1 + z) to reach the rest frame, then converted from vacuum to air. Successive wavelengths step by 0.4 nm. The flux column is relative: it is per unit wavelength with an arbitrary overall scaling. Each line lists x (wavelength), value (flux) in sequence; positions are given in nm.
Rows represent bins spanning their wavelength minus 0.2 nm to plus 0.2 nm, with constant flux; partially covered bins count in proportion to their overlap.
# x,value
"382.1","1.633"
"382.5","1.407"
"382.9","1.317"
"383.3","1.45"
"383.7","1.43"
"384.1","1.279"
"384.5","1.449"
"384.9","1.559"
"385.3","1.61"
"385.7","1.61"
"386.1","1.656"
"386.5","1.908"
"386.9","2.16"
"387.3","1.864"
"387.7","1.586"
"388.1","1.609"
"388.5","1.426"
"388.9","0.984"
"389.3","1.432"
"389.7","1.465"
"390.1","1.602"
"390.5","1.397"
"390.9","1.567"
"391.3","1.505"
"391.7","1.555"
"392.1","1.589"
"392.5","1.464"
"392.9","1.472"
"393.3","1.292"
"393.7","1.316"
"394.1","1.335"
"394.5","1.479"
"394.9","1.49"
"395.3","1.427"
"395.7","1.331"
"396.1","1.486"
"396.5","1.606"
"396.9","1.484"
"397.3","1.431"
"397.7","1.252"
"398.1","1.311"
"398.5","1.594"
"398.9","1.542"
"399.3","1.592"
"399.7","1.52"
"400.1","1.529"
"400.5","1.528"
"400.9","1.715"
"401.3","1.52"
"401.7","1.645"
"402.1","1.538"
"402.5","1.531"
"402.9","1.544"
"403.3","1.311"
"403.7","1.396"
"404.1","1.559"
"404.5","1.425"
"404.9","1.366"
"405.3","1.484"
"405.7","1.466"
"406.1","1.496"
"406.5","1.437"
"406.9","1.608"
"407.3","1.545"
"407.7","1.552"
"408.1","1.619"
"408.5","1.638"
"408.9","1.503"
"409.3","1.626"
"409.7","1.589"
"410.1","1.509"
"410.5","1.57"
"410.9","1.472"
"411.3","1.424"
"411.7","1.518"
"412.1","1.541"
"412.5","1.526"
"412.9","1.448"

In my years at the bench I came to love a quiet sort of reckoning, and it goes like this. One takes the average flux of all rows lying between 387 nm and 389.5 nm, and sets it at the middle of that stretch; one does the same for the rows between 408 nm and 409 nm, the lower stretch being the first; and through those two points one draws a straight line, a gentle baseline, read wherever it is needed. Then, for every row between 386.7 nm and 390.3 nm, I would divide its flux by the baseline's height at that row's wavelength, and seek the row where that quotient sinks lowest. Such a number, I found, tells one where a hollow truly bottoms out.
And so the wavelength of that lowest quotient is 388.9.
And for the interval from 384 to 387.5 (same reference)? 384.1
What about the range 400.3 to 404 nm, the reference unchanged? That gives 403.3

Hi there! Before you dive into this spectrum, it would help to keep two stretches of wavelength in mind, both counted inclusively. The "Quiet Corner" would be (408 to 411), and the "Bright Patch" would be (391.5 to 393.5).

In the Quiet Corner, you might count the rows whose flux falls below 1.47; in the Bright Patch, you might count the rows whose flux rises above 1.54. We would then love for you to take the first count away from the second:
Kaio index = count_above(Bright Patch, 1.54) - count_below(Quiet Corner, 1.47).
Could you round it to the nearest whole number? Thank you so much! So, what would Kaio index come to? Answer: 2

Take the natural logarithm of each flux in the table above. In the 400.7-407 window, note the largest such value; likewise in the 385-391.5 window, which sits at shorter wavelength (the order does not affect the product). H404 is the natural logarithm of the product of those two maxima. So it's -0.88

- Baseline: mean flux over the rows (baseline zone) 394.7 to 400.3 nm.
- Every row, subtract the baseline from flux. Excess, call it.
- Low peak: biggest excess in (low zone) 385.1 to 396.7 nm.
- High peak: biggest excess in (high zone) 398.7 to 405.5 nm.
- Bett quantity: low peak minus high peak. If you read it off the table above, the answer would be 0.4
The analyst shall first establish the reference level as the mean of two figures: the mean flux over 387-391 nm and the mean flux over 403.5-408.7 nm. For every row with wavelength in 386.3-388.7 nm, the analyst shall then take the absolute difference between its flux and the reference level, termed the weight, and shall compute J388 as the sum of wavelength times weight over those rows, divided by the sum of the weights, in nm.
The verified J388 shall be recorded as 387.08 nm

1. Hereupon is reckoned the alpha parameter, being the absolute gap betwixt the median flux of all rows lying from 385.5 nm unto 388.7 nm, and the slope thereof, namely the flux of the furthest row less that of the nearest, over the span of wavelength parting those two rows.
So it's 1.70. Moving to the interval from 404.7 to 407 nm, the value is 1.35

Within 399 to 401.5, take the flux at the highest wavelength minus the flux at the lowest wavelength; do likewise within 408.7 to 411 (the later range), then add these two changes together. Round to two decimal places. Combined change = -0.10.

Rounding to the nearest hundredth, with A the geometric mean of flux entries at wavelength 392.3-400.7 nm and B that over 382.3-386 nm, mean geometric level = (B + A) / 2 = 1.45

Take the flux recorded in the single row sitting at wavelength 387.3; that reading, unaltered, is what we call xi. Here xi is 1.864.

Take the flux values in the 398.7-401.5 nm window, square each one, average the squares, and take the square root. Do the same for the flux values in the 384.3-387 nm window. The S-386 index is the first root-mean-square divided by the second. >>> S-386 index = 0.91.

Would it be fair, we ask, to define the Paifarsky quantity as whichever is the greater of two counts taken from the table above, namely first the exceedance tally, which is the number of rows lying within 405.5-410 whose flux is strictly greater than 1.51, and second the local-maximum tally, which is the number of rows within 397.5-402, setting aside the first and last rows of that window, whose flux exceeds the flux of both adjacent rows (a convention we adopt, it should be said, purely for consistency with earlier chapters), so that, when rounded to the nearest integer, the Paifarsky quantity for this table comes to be 7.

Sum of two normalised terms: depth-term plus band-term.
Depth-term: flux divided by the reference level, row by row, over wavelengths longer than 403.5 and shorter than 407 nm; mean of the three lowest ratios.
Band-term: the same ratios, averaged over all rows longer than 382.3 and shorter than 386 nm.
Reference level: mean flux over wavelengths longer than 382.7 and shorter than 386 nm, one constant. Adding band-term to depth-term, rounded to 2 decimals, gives 1.95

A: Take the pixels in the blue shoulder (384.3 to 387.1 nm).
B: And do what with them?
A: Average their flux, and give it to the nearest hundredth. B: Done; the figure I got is 1.71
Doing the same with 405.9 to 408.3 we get 1.54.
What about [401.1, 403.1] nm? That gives 1.56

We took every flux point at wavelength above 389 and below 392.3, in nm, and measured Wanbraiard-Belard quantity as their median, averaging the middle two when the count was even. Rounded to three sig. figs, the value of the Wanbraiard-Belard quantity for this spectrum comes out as 1.53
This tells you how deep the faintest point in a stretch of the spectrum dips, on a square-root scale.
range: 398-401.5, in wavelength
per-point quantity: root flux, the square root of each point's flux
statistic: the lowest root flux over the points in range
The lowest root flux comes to 1.14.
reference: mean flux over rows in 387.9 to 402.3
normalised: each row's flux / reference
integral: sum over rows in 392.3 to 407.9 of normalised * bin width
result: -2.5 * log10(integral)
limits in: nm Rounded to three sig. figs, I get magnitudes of -2.99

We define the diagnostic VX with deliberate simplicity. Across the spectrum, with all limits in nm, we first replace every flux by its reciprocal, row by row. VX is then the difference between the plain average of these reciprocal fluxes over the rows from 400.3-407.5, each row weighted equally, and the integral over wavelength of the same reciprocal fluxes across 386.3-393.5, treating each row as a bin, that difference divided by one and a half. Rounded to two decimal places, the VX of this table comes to -2.74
